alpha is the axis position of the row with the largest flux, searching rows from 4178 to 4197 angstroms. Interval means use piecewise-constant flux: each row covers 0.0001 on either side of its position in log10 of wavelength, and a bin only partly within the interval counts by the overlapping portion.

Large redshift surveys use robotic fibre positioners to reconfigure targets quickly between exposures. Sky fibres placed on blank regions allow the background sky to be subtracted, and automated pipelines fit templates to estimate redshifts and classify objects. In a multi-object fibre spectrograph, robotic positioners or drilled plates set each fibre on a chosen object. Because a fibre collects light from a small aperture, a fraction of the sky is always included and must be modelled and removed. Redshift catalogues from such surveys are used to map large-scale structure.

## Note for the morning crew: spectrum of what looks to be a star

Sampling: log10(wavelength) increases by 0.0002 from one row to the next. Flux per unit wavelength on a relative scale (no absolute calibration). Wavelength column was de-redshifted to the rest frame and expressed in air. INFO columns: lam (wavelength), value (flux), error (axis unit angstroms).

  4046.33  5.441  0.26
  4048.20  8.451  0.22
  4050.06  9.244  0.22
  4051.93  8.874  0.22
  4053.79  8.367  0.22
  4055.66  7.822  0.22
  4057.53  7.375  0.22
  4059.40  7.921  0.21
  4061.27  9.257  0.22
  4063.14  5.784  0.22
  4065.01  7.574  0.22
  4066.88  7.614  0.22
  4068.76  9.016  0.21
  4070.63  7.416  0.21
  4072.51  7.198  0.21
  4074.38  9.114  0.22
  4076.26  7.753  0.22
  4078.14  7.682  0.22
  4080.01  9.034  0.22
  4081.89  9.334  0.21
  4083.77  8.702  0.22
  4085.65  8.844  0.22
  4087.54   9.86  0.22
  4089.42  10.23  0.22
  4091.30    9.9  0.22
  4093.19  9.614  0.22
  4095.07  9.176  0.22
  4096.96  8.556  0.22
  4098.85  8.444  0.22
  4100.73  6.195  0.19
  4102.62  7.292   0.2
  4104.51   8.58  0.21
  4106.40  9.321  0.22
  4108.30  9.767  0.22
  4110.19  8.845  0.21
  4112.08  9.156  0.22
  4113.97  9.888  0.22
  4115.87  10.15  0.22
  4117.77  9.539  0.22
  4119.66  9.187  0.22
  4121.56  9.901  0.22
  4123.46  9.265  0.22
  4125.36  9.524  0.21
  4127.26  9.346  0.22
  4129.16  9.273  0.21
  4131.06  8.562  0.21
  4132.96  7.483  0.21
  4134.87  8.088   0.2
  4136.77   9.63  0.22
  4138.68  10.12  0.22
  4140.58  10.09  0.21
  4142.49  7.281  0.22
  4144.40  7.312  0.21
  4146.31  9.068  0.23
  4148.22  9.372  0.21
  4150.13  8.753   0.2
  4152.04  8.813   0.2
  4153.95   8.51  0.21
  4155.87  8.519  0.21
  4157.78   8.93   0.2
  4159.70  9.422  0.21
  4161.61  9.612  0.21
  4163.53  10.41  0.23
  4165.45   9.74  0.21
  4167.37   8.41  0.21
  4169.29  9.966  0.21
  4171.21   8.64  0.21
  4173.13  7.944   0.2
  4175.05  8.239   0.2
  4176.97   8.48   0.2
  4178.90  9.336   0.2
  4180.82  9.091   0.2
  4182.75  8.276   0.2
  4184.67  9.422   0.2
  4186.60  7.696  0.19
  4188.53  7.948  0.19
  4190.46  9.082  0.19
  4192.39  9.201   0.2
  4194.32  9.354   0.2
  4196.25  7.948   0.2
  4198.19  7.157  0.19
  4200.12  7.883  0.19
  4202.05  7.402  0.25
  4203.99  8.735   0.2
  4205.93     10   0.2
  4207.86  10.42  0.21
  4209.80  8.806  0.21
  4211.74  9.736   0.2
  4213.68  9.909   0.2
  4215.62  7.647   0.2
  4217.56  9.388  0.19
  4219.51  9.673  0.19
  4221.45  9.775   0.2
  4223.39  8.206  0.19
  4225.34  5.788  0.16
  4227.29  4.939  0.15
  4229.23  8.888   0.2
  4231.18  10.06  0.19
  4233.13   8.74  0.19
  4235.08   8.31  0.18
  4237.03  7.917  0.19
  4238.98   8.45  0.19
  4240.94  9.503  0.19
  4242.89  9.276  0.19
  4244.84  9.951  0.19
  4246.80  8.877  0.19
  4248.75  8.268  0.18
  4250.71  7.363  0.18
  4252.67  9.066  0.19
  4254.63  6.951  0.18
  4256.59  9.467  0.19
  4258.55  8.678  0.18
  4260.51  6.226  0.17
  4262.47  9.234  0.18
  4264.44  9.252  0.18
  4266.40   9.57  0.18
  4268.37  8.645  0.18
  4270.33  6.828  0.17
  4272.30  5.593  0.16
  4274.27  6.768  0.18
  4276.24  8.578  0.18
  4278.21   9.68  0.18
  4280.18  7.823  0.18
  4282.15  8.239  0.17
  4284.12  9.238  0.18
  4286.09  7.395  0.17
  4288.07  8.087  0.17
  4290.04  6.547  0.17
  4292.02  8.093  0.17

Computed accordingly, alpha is 4184.67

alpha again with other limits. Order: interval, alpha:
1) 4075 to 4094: 4089.42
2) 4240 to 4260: 4244.84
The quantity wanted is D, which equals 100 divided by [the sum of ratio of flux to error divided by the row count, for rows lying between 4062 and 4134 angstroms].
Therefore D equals 2.47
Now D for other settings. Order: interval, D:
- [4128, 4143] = 2.41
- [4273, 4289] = 2.14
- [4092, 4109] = 2.50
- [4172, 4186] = 2.30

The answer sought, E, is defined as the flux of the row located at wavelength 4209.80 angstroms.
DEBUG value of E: 8.806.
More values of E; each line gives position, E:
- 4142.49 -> 7.281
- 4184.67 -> 9.422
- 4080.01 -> 9.034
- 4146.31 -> 9.068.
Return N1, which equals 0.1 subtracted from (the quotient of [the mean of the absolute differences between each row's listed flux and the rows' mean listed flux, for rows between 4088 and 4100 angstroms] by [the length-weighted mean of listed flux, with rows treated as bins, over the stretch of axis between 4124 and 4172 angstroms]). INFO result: -0.034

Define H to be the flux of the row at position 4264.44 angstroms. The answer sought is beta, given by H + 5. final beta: 14.3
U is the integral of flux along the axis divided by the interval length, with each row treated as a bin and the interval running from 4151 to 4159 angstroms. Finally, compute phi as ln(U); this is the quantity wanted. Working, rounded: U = 8.7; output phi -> 2.16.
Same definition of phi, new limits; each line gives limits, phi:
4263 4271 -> 2.16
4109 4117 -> 2.25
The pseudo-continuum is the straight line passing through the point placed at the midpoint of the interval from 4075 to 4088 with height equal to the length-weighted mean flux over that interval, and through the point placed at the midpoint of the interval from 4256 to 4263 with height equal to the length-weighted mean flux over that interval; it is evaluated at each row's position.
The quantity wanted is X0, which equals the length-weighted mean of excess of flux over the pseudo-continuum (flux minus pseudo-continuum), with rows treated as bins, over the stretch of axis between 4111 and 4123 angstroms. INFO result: 1.0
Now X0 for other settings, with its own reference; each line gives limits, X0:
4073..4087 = -0.1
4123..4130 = 0.8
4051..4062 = -0.5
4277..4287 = 0.2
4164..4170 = 0.9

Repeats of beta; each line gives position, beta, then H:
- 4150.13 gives 13.8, 8.753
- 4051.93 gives 13.9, 8.874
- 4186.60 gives 12.7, 7.696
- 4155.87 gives 13.5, 8.519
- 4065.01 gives 12.6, 7.574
